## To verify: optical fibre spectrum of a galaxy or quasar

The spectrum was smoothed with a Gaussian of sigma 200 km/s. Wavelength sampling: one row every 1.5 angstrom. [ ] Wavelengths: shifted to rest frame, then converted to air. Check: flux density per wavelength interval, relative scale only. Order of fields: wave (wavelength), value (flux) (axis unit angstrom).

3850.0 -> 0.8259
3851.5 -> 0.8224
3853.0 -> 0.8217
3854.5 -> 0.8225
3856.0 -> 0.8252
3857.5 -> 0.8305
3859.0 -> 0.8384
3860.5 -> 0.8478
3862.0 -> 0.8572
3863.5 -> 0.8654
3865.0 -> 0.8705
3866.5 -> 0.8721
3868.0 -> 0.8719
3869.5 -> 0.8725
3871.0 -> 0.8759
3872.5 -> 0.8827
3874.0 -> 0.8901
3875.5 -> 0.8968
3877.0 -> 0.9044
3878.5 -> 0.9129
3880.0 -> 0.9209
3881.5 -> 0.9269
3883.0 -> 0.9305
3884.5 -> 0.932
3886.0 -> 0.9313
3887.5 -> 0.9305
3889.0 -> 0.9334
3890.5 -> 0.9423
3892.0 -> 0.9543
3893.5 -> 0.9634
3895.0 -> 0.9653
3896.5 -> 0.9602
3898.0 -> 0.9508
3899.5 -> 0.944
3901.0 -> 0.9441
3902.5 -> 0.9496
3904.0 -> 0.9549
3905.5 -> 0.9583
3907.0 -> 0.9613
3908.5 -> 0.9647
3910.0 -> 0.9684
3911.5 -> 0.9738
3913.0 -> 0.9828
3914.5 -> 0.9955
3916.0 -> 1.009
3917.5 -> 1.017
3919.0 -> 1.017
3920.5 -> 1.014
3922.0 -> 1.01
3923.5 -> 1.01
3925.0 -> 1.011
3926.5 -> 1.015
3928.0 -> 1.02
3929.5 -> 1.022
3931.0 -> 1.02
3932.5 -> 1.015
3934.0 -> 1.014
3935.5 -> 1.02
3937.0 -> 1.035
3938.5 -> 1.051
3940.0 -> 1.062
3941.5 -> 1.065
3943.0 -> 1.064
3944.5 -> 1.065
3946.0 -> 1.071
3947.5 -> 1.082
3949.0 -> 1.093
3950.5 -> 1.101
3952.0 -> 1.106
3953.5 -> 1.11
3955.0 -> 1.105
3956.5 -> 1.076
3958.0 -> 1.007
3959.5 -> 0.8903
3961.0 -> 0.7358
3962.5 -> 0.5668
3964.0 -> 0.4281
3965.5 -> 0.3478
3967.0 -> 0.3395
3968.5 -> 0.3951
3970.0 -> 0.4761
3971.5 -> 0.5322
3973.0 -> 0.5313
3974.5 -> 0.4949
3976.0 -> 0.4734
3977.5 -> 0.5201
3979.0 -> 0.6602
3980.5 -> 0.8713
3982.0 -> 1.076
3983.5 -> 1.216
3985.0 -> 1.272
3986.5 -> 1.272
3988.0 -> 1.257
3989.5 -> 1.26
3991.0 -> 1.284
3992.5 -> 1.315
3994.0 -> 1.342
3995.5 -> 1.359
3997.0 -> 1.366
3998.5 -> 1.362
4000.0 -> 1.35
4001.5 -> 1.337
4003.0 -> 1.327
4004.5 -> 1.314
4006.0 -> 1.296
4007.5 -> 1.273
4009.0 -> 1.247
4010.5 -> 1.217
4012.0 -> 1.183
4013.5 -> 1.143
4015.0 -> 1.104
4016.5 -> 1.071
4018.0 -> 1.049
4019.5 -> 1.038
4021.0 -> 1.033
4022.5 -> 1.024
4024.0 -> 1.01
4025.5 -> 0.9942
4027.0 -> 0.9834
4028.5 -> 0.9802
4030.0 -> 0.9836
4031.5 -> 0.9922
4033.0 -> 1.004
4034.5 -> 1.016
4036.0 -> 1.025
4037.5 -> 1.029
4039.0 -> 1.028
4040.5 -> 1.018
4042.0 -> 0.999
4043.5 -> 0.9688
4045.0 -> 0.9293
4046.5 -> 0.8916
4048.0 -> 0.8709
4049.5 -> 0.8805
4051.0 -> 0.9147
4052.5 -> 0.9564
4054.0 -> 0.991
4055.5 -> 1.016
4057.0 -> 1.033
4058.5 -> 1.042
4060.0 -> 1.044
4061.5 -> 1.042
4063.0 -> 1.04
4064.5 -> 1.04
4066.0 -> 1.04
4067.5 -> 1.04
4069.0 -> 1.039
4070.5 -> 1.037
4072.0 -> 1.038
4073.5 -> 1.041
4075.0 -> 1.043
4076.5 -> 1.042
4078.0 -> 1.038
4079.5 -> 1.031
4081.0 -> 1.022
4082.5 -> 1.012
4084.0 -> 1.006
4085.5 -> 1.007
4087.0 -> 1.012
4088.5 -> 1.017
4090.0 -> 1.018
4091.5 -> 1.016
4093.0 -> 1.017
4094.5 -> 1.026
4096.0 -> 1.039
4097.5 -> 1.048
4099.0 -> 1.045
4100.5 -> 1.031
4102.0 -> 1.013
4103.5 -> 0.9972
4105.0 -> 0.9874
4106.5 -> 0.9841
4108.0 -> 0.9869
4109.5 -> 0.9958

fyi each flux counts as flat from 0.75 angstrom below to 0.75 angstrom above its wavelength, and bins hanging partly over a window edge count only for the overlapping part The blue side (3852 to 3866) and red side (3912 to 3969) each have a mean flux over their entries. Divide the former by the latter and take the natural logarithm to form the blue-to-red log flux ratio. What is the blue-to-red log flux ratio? -0.12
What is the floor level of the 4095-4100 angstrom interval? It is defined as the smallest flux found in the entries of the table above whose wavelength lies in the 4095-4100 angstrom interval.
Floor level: 1.039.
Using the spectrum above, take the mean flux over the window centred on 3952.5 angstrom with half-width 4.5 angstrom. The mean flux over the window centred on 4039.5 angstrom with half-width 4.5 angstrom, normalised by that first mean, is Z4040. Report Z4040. 0.92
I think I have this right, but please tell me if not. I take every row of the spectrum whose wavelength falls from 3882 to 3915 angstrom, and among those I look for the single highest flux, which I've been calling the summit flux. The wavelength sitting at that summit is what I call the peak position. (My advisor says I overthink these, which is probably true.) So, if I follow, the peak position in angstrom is 3914.5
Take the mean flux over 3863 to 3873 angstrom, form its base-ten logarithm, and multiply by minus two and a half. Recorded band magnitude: 0.15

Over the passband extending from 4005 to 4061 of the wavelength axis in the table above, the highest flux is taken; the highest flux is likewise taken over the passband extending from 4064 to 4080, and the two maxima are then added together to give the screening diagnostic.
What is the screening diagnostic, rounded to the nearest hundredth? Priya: 2.34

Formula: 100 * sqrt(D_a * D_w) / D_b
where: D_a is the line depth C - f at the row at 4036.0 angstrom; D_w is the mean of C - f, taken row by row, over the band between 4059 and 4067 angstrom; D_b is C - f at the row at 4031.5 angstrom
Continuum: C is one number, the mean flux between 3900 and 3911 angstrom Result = -216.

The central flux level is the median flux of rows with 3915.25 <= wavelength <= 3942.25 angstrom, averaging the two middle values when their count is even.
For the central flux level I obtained 1.02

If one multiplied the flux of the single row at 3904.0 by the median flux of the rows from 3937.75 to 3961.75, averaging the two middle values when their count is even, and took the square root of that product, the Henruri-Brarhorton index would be 1.01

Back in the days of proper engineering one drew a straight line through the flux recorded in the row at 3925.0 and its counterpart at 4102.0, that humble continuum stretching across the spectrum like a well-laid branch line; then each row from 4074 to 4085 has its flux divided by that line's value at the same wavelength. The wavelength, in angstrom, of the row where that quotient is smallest 4084.0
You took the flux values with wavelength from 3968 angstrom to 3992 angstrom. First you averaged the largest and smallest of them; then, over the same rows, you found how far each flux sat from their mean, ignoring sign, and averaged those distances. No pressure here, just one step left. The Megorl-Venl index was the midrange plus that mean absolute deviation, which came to 1.18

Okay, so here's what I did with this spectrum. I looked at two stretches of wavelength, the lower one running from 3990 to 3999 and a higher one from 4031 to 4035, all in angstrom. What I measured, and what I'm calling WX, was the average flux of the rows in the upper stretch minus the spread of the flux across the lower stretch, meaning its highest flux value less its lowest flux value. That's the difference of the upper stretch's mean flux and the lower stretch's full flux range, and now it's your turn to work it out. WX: 0.92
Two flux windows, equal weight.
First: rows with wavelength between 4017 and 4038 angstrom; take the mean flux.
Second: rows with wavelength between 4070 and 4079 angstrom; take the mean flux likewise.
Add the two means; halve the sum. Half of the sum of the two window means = 1.03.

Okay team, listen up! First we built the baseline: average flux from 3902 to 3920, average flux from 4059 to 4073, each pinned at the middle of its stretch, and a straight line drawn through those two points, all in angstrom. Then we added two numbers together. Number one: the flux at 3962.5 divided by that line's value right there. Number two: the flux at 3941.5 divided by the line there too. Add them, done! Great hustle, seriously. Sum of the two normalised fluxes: 1.64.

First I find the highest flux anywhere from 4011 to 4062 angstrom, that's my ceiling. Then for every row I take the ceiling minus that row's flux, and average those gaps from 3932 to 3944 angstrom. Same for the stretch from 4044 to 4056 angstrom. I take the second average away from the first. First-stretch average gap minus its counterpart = -0.11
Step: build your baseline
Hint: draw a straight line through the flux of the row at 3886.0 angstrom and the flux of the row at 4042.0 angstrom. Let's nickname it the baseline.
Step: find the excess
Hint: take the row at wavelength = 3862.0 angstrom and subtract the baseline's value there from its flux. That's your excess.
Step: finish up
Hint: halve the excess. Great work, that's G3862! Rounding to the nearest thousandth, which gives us -0.032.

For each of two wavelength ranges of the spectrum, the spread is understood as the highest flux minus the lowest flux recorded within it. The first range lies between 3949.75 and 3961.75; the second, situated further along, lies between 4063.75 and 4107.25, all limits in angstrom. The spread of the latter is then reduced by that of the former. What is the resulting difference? -0.3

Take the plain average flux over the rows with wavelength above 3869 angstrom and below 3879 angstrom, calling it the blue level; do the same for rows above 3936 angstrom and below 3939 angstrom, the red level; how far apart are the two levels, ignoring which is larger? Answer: 0.15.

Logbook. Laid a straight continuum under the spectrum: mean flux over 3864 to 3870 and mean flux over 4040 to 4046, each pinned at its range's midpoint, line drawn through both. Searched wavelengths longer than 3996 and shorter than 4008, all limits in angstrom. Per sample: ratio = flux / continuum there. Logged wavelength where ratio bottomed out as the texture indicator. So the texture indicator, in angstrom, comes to 4007.5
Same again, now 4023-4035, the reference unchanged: 4028.5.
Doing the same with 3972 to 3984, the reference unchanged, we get 3976.0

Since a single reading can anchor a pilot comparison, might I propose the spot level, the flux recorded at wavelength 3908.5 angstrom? 0.9647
